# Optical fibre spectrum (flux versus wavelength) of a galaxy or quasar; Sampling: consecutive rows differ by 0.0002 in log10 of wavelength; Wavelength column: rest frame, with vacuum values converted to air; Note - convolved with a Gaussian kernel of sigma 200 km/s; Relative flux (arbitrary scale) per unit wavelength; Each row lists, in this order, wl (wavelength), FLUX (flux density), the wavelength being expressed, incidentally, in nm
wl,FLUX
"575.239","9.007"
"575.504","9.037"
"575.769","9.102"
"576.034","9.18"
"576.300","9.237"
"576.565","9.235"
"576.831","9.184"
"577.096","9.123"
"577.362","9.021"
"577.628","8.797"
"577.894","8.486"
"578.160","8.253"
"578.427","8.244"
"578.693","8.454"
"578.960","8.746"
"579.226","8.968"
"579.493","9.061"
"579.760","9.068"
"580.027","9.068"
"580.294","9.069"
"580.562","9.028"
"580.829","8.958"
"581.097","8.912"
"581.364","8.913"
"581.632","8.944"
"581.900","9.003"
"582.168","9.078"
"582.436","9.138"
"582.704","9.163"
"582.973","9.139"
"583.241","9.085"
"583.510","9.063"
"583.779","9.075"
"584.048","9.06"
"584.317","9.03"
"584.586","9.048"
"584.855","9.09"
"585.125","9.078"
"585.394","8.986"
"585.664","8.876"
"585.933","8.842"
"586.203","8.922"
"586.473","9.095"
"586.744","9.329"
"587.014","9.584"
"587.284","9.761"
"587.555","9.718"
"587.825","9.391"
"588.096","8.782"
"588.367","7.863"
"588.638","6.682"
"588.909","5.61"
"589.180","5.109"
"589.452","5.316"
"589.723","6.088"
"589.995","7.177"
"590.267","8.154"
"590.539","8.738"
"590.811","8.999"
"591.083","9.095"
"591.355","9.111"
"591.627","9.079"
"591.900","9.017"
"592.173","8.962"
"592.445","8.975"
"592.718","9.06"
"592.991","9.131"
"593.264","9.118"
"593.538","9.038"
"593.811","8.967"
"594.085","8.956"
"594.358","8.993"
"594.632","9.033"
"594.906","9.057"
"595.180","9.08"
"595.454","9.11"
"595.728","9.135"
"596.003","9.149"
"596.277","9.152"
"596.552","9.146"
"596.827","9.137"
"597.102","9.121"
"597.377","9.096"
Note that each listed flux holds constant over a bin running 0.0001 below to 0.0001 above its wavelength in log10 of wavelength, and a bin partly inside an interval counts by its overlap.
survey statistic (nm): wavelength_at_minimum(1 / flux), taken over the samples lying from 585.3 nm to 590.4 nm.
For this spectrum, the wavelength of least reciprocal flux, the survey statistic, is 587.284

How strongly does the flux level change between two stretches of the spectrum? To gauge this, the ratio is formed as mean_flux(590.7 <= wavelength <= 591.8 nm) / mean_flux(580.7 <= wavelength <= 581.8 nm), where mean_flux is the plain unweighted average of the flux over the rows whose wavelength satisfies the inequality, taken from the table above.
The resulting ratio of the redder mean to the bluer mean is 1.016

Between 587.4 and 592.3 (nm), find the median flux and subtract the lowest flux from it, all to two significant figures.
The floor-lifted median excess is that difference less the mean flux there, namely -4.3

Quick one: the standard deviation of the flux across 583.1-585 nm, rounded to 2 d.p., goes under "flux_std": 0.02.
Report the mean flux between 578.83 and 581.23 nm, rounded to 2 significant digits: 9.0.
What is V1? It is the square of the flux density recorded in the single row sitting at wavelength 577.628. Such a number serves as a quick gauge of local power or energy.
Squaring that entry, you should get 77.4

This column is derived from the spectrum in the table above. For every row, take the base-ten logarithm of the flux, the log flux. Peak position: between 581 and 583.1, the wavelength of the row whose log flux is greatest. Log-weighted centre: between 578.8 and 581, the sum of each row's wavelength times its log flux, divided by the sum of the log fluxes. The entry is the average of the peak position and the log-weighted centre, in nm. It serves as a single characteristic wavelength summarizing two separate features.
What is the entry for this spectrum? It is 581.30 nm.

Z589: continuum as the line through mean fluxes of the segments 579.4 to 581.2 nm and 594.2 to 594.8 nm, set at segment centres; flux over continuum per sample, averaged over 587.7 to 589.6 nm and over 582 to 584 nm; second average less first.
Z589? 0.24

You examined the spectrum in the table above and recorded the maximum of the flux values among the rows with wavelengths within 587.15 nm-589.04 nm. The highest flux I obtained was 9.761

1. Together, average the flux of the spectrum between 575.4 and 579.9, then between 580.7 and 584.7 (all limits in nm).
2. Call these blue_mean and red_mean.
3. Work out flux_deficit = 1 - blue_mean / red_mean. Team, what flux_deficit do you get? 0.016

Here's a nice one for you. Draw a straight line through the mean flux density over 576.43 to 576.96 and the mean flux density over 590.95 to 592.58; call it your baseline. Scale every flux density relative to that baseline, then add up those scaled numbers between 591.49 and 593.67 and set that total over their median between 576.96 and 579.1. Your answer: 8.5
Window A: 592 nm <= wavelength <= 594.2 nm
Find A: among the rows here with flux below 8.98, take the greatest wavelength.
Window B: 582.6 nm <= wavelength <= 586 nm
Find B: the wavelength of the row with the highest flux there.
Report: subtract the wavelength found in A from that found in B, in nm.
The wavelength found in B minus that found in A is -11.38 nm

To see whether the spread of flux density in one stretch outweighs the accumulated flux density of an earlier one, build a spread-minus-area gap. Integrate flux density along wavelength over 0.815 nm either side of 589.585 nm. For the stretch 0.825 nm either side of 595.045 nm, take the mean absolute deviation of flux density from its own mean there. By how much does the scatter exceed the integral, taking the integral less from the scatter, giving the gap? -10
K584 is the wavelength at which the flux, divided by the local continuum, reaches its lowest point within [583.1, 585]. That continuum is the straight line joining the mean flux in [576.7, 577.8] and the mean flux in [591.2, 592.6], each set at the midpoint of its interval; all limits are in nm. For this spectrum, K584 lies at 584.317 nm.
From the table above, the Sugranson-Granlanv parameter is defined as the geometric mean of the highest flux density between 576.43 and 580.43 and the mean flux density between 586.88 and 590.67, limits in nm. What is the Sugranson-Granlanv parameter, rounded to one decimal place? 8.4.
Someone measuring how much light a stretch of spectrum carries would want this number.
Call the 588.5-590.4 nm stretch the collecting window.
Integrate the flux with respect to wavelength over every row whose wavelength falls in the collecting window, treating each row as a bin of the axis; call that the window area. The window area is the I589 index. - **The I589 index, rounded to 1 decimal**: 12.0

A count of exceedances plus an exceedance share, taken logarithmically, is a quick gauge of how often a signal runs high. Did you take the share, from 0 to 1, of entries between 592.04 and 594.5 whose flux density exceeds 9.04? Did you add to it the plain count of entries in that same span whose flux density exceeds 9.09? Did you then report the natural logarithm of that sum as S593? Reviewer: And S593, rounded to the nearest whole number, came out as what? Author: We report 1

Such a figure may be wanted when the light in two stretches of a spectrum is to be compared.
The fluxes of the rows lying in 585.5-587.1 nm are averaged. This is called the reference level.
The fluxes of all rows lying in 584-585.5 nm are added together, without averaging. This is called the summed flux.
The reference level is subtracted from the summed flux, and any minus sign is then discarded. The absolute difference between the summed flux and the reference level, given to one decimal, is 45.2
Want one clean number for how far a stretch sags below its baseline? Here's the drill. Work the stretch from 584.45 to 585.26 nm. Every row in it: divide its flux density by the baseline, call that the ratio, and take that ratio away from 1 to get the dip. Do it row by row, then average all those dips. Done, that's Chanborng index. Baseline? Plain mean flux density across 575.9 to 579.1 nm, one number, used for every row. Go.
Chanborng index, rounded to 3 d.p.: -0.027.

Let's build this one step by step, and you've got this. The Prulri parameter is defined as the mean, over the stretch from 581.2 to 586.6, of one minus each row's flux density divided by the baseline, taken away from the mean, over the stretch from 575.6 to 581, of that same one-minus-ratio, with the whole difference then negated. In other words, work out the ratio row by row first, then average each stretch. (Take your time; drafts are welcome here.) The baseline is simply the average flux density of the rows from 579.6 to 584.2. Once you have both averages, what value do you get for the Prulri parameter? -0.013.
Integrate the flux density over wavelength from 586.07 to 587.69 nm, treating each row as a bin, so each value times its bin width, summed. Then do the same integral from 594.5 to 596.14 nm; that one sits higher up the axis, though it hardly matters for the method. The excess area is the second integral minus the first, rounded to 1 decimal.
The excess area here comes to -0.3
